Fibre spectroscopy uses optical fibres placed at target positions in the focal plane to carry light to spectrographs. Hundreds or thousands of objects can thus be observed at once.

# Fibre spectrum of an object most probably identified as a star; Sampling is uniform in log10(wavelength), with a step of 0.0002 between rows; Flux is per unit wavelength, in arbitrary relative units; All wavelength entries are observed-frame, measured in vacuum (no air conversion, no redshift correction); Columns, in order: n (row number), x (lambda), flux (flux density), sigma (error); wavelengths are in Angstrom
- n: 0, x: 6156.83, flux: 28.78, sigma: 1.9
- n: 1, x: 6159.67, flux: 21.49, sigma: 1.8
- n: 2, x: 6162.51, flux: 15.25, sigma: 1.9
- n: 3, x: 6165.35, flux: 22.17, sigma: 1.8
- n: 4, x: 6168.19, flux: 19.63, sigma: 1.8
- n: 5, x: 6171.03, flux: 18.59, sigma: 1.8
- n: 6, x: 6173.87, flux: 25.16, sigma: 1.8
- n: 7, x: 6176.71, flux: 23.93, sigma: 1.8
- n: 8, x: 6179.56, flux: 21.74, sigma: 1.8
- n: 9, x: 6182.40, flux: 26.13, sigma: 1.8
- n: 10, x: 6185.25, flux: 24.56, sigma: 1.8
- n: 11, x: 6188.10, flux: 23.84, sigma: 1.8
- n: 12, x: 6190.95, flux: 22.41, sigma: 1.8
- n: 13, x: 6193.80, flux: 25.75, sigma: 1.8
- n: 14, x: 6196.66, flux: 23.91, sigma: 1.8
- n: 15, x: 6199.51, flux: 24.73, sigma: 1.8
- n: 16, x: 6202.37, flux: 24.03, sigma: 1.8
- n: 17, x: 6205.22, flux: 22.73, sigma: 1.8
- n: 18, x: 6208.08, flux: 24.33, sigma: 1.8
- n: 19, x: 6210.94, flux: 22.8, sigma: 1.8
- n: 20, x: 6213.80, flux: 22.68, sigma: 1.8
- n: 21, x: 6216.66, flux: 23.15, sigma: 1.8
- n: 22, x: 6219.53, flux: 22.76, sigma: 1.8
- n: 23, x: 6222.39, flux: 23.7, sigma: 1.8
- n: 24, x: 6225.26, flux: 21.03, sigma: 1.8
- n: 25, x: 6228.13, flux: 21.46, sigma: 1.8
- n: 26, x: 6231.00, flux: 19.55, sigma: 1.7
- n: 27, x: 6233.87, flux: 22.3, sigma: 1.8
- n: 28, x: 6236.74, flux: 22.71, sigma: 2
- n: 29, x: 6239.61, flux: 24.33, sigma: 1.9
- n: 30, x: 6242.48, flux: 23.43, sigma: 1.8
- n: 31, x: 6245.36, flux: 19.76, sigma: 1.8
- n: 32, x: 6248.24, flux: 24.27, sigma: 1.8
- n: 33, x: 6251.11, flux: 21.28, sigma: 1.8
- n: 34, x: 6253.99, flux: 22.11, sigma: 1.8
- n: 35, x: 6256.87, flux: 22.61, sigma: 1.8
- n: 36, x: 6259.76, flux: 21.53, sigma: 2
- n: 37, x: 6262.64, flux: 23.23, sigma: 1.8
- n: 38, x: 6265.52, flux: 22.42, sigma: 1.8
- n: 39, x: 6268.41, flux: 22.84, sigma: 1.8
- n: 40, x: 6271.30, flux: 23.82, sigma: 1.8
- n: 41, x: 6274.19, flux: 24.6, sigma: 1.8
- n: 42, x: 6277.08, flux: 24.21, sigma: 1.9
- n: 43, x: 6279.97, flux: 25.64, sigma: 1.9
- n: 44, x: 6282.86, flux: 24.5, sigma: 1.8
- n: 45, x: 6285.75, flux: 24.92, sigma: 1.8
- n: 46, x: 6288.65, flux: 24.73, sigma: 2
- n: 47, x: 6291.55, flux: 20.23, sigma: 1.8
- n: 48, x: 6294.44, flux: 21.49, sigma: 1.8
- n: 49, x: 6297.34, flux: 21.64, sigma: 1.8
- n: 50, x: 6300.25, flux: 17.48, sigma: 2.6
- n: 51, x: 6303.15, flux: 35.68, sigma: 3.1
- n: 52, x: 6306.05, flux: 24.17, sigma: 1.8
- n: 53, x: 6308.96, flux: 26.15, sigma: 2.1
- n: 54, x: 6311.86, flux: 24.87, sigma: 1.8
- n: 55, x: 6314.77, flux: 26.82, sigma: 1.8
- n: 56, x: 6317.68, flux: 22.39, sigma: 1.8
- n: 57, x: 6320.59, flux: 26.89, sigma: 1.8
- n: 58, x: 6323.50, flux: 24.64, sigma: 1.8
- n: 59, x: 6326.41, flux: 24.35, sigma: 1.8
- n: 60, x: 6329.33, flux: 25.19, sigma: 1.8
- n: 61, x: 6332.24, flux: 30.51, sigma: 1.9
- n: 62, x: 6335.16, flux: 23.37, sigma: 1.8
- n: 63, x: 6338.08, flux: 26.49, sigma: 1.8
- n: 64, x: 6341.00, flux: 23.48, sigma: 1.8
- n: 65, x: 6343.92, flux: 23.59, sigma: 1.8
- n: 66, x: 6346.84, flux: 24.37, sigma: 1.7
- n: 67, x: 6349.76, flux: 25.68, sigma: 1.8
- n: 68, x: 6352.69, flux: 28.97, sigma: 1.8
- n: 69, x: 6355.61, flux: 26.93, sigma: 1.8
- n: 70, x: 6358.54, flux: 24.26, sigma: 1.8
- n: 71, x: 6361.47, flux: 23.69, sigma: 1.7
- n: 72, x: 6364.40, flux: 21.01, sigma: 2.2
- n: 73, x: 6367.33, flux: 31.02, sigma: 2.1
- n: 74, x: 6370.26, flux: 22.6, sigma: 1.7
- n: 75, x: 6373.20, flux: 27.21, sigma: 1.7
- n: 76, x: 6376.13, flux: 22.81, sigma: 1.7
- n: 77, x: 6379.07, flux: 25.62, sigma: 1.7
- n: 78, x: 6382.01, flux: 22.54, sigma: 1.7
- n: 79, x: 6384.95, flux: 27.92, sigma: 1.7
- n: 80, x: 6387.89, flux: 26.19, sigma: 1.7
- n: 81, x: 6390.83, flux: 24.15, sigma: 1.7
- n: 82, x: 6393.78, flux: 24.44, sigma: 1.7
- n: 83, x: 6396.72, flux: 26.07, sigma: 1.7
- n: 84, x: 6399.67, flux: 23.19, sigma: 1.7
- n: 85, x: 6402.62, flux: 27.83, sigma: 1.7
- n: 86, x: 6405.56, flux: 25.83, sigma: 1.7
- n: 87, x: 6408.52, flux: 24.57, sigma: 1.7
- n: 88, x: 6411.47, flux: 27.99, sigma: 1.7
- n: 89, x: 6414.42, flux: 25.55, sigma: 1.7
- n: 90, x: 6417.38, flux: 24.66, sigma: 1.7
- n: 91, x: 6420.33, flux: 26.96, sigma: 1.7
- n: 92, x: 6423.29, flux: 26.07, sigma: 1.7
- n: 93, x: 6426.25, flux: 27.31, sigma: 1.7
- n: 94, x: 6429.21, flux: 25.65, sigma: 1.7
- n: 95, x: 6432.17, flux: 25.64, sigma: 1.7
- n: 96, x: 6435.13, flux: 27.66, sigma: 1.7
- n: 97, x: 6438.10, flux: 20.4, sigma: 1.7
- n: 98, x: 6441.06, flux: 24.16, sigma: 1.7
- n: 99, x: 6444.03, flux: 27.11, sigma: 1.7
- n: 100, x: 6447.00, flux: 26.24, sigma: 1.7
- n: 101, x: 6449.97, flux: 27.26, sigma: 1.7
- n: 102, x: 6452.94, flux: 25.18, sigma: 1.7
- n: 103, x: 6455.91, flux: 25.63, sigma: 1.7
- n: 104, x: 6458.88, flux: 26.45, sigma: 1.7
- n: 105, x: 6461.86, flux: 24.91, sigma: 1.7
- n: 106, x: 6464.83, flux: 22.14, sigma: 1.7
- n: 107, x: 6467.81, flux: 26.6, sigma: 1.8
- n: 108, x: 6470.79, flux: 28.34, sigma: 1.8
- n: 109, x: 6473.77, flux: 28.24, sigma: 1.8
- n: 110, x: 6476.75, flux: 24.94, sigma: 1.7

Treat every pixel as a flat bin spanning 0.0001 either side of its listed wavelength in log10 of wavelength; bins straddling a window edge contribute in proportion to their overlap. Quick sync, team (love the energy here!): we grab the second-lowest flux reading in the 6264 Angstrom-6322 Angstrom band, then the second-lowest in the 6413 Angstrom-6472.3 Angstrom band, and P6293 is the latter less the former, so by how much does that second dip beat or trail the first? 1.9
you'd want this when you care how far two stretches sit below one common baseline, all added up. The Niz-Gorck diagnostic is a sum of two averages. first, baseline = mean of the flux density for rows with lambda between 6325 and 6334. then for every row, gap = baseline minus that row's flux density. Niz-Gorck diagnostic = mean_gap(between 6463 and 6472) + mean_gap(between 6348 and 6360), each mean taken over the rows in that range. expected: 1.2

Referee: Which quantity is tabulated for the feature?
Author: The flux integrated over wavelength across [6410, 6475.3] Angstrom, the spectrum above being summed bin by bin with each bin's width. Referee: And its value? 1692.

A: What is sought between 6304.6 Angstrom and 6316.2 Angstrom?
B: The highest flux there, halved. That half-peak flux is 13.4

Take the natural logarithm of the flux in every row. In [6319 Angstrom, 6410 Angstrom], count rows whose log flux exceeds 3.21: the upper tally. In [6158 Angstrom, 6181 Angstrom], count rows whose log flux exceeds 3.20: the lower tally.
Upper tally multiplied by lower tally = 15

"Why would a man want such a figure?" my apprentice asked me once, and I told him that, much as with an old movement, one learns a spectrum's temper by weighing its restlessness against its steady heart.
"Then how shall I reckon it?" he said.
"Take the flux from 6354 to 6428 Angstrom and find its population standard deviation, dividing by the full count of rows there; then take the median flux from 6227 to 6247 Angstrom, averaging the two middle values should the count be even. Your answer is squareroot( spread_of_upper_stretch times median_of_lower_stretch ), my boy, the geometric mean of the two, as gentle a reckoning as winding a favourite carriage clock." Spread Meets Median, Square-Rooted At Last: 7.0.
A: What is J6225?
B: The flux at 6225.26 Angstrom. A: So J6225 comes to 21.03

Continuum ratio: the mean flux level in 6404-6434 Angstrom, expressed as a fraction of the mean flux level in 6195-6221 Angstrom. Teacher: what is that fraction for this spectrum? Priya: 1.11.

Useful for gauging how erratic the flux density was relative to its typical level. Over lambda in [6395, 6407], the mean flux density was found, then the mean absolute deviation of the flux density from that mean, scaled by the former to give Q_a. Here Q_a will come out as 0.05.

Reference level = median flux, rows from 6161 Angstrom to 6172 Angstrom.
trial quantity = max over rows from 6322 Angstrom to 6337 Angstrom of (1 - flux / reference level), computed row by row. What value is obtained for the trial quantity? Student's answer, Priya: -0.22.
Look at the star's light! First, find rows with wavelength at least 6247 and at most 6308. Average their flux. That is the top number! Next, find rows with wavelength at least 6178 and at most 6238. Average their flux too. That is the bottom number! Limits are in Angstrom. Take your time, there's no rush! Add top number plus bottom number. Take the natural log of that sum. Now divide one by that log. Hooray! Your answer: 0.260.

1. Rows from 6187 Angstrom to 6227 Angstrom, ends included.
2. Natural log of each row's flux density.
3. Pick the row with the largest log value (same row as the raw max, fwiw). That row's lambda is 6193.80 Angstrom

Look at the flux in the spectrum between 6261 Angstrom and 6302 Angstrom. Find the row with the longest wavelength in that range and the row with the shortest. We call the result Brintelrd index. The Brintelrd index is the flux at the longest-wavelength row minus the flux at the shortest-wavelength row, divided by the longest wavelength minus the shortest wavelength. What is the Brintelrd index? -0.15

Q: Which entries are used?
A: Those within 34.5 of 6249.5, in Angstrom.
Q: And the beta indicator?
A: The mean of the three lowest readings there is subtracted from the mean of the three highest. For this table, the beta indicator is 5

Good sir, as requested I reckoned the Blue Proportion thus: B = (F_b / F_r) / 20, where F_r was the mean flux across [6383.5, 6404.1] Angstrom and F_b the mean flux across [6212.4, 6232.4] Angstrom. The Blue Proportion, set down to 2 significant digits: 0.043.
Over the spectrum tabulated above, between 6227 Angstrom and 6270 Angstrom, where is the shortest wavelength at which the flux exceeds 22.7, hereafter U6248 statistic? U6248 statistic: 6236.74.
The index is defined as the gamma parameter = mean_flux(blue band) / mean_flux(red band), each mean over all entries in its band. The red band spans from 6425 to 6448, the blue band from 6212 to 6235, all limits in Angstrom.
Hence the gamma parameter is 0.87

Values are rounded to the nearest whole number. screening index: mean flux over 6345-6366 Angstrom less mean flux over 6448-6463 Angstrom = -1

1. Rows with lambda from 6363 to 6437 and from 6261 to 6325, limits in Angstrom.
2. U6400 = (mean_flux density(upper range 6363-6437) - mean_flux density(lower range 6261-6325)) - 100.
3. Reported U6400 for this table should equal -99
